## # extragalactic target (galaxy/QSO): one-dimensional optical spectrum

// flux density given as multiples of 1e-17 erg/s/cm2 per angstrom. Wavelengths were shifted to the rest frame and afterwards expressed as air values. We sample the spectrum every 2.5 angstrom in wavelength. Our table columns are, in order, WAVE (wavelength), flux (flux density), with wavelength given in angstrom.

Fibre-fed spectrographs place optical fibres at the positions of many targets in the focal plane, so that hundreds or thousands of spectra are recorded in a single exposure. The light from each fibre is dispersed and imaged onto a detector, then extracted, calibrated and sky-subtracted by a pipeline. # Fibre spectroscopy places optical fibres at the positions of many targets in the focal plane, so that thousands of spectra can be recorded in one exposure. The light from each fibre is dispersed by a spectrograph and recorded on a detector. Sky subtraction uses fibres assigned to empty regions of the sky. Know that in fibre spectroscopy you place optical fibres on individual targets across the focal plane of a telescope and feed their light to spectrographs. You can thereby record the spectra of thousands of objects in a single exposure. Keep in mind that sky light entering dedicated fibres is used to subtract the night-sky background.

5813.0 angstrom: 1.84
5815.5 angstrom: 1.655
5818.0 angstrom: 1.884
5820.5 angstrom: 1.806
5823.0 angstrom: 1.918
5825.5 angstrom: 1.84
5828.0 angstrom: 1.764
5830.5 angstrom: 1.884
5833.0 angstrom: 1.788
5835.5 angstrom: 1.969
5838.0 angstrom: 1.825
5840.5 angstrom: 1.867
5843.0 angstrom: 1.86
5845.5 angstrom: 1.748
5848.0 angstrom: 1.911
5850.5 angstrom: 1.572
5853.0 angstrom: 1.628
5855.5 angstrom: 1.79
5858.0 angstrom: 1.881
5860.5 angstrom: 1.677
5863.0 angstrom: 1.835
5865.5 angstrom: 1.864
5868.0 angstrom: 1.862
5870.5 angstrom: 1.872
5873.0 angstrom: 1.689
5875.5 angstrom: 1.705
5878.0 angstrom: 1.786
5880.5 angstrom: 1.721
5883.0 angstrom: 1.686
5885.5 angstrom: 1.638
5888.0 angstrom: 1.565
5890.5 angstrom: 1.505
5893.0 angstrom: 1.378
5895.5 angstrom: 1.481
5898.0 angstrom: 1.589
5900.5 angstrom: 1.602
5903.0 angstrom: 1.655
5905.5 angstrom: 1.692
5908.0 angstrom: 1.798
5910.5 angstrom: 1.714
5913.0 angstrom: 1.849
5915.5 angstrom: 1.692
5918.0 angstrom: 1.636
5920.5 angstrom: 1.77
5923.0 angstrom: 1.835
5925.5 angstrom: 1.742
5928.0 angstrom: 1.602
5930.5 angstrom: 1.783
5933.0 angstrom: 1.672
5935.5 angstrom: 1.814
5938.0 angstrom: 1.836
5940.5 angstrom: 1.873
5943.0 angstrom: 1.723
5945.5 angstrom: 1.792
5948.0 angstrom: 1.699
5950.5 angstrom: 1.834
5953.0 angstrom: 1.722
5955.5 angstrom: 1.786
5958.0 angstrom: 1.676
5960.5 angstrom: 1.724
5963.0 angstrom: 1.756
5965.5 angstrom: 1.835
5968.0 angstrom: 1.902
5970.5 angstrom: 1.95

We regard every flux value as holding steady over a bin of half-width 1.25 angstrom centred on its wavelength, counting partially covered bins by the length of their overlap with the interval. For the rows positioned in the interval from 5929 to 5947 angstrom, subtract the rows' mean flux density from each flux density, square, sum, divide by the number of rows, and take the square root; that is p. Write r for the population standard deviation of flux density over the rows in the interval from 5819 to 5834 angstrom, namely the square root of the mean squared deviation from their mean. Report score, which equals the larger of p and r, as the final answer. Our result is 0.063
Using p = 0.06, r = 0.054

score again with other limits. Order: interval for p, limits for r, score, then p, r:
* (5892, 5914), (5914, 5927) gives 0.139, 0.14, 0.068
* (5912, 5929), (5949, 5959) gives 0.087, 0.09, 0.060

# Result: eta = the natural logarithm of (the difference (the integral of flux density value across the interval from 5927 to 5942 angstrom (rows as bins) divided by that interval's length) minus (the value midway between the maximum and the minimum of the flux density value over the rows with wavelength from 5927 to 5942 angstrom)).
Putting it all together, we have -3.6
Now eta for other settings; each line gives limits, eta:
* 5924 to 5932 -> -3.9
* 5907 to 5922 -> -6.7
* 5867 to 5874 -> -3.5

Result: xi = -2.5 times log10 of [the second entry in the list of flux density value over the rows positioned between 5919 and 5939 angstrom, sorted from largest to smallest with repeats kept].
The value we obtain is -0.66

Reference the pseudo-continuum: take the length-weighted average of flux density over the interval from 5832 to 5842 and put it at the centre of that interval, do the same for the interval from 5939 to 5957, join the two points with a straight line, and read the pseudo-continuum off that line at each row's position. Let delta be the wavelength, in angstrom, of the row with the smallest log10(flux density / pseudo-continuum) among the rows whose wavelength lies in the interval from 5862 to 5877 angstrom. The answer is 5873.0 angstrom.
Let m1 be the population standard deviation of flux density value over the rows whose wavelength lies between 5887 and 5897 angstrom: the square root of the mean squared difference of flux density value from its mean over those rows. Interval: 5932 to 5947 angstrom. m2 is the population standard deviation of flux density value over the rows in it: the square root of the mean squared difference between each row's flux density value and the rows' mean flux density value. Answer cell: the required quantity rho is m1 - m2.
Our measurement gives -0.001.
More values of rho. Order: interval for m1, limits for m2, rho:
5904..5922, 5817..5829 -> 0.013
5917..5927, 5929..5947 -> 0.009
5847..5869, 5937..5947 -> 0.060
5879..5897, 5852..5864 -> 0.018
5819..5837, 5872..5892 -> -0.015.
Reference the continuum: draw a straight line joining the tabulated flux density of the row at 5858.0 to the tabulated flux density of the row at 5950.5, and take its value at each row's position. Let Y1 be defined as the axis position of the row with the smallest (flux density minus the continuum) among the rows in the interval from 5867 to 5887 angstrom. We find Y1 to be 5885.5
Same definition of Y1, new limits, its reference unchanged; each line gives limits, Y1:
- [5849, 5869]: 5850.5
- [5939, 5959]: 5958.0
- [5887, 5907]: 5893.0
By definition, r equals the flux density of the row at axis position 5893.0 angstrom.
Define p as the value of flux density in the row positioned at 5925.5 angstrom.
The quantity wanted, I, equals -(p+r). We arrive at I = -3.12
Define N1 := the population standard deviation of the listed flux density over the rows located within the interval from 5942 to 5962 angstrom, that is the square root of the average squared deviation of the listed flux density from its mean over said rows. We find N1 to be 0.050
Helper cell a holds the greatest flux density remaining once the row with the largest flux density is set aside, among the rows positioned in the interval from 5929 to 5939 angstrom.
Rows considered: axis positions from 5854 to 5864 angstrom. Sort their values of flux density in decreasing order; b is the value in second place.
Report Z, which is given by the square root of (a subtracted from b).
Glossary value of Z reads 0.145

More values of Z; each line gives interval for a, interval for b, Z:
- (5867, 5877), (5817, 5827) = 0.148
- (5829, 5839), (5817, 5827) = 0.000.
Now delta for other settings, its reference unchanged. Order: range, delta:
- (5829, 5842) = 5833.0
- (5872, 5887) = 5885.5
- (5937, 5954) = 5948.0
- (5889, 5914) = 5893.0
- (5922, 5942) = 5928.0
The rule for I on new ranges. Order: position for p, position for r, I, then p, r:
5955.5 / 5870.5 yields -3.66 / 1.786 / 1.872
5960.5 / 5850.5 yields -3.30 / 1.724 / 1.572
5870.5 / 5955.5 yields -3.66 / 1.872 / 1.786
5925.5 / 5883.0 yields -3.43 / 1.742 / 1.686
